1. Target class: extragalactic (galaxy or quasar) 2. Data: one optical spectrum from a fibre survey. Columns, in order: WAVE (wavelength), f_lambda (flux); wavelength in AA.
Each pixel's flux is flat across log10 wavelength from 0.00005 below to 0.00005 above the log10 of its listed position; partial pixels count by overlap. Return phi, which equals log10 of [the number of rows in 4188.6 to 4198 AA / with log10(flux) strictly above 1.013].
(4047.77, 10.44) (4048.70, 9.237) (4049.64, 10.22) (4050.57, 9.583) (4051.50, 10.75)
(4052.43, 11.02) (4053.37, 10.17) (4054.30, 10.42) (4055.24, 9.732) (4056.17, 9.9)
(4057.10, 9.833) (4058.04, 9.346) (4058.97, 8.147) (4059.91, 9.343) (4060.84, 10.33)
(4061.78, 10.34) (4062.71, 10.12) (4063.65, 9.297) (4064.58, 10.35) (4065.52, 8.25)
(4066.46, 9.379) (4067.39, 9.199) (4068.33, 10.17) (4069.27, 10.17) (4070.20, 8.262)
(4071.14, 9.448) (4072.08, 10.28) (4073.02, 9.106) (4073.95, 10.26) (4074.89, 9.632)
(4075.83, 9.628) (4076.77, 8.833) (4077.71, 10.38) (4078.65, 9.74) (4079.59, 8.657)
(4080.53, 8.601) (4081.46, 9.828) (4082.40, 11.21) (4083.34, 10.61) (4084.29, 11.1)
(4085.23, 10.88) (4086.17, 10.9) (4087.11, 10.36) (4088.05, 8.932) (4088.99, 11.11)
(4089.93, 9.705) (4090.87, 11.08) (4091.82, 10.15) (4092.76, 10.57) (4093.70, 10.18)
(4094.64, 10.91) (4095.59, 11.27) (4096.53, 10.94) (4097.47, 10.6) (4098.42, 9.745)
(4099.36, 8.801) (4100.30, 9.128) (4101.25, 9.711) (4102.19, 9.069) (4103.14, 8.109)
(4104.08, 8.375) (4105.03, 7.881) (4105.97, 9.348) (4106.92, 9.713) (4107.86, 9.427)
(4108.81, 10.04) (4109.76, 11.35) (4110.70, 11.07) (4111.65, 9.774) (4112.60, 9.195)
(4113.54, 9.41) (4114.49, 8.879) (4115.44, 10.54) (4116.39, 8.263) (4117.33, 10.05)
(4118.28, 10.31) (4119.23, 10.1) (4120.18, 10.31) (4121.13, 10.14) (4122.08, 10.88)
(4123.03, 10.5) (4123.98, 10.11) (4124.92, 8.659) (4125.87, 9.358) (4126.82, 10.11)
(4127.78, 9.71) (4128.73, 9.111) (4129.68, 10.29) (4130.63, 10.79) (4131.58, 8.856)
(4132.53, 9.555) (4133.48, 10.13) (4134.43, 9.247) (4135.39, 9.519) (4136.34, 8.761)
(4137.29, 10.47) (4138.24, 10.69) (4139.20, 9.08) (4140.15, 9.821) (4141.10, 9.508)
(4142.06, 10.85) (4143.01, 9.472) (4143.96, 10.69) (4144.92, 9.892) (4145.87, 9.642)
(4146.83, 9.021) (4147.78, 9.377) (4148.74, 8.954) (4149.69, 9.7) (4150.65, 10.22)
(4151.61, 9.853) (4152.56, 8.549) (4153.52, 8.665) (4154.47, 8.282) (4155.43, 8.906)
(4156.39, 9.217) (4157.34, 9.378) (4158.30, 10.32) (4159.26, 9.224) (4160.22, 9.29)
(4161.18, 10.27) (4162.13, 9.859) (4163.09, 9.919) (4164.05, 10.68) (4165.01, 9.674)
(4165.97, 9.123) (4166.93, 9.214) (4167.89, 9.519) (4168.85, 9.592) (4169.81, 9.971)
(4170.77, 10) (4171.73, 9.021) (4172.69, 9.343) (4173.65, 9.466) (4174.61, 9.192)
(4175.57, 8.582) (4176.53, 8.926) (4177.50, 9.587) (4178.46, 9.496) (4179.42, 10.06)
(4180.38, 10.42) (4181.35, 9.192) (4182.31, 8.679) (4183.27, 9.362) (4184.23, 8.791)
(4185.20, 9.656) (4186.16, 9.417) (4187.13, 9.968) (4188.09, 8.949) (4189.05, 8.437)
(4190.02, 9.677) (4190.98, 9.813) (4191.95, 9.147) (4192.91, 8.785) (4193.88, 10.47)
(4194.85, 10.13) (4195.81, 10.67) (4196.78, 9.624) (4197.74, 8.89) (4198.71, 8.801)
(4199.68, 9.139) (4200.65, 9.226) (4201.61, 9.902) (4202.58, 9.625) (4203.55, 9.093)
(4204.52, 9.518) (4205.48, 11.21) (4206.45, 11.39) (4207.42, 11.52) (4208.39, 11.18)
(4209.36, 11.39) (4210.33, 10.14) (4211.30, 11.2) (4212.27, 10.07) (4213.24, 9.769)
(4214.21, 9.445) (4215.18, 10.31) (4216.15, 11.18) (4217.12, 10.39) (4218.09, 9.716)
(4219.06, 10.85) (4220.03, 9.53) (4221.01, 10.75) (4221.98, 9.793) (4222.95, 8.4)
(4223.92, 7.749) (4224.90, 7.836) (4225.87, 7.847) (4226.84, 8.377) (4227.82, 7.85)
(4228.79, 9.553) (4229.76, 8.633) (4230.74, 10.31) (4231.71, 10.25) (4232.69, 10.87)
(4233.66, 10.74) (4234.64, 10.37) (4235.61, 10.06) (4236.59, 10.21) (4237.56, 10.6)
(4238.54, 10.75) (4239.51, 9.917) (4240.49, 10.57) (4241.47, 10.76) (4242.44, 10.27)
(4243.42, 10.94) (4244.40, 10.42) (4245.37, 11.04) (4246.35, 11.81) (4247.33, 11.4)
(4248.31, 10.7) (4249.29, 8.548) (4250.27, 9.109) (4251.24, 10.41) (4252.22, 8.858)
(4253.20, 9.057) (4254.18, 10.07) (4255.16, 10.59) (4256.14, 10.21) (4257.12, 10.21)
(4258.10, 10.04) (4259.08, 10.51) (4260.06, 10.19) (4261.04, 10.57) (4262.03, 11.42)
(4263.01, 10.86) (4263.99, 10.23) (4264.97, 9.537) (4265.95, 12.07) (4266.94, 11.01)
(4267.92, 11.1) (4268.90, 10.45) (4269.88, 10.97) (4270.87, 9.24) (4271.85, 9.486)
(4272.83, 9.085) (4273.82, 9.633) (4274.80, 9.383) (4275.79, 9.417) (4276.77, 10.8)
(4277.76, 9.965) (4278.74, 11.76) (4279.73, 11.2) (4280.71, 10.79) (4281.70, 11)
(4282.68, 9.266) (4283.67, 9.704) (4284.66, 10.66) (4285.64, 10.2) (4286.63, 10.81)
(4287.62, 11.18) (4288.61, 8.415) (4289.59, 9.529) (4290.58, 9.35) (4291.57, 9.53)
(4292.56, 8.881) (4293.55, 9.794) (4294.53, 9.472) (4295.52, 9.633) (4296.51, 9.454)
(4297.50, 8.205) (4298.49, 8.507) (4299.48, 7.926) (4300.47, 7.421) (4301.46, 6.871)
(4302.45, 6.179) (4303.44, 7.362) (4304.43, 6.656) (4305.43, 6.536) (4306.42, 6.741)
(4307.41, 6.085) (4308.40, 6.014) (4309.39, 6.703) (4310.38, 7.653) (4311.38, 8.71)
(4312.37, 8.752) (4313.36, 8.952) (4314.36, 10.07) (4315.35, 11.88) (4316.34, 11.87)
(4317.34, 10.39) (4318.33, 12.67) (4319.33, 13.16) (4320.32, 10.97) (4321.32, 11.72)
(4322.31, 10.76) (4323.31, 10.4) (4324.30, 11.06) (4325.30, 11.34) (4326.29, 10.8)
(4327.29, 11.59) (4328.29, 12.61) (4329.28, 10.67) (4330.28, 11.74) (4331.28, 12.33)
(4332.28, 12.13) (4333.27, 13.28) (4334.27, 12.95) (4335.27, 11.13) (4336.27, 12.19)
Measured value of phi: 0.30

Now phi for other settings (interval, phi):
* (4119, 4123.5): 0.48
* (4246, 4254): 0.60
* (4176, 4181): 0.00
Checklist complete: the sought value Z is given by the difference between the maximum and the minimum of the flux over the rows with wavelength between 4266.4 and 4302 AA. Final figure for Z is 4.89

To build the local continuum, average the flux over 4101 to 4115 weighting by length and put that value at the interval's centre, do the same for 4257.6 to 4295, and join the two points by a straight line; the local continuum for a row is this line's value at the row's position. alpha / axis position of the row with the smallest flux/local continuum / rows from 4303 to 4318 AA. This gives 4308.40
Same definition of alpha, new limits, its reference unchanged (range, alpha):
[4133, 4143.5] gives 4136.34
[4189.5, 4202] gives 4198.71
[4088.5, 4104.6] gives 4103.14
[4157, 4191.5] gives 4189.05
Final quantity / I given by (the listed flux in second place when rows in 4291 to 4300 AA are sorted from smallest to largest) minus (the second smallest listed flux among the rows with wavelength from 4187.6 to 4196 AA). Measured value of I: -0.6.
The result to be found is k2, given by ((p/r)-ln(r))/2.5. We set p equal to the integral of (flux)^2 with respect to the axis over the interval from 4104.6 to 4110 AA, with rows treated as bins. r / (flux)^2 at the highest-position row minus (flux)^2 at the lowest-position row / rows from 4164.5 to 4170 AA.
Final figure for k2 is 34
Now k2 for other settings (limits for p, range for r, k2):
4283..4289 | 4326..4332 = 6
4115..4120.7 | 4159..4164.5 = 6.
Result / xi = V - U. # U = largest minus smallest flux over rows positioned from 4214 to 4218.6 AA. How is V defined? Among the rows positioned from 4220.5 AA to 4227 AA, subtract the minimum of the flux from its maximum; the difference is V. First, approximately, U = 1.7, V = 3.0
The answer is 1.3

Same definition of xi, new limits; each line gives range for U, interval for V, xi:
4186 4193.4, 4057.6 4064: 0.7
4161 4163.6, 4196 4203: 0.7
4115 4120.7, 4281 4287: -0.5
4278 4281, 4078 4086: 1.6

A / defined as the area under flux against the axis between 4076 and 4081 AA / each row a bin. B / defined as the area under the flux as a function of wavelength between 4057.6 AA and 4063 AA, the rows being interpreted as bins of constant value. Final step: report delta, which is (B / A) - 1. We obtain 0.1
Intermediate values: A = 46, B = 52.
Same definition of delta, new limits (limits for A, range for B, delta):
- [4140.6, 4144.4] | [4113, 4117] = 0.0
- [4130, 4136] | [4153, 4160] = 0.1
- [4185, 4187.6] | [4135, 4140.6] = 1.2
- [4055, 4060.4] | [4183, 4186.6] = -0.3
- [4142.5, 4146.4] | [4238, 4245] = 0.9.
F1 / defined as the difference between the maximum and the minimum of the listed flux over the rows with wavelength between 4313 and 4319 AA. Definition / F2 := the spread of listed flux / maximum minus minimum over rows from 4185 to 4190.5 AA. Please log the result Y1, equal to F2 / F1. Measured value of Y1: 0.41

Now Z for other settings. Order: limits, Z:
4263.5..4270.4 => 2.53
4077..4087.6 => 2.61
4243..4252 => 3.26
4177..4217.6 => 3.08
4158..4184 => 2.10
